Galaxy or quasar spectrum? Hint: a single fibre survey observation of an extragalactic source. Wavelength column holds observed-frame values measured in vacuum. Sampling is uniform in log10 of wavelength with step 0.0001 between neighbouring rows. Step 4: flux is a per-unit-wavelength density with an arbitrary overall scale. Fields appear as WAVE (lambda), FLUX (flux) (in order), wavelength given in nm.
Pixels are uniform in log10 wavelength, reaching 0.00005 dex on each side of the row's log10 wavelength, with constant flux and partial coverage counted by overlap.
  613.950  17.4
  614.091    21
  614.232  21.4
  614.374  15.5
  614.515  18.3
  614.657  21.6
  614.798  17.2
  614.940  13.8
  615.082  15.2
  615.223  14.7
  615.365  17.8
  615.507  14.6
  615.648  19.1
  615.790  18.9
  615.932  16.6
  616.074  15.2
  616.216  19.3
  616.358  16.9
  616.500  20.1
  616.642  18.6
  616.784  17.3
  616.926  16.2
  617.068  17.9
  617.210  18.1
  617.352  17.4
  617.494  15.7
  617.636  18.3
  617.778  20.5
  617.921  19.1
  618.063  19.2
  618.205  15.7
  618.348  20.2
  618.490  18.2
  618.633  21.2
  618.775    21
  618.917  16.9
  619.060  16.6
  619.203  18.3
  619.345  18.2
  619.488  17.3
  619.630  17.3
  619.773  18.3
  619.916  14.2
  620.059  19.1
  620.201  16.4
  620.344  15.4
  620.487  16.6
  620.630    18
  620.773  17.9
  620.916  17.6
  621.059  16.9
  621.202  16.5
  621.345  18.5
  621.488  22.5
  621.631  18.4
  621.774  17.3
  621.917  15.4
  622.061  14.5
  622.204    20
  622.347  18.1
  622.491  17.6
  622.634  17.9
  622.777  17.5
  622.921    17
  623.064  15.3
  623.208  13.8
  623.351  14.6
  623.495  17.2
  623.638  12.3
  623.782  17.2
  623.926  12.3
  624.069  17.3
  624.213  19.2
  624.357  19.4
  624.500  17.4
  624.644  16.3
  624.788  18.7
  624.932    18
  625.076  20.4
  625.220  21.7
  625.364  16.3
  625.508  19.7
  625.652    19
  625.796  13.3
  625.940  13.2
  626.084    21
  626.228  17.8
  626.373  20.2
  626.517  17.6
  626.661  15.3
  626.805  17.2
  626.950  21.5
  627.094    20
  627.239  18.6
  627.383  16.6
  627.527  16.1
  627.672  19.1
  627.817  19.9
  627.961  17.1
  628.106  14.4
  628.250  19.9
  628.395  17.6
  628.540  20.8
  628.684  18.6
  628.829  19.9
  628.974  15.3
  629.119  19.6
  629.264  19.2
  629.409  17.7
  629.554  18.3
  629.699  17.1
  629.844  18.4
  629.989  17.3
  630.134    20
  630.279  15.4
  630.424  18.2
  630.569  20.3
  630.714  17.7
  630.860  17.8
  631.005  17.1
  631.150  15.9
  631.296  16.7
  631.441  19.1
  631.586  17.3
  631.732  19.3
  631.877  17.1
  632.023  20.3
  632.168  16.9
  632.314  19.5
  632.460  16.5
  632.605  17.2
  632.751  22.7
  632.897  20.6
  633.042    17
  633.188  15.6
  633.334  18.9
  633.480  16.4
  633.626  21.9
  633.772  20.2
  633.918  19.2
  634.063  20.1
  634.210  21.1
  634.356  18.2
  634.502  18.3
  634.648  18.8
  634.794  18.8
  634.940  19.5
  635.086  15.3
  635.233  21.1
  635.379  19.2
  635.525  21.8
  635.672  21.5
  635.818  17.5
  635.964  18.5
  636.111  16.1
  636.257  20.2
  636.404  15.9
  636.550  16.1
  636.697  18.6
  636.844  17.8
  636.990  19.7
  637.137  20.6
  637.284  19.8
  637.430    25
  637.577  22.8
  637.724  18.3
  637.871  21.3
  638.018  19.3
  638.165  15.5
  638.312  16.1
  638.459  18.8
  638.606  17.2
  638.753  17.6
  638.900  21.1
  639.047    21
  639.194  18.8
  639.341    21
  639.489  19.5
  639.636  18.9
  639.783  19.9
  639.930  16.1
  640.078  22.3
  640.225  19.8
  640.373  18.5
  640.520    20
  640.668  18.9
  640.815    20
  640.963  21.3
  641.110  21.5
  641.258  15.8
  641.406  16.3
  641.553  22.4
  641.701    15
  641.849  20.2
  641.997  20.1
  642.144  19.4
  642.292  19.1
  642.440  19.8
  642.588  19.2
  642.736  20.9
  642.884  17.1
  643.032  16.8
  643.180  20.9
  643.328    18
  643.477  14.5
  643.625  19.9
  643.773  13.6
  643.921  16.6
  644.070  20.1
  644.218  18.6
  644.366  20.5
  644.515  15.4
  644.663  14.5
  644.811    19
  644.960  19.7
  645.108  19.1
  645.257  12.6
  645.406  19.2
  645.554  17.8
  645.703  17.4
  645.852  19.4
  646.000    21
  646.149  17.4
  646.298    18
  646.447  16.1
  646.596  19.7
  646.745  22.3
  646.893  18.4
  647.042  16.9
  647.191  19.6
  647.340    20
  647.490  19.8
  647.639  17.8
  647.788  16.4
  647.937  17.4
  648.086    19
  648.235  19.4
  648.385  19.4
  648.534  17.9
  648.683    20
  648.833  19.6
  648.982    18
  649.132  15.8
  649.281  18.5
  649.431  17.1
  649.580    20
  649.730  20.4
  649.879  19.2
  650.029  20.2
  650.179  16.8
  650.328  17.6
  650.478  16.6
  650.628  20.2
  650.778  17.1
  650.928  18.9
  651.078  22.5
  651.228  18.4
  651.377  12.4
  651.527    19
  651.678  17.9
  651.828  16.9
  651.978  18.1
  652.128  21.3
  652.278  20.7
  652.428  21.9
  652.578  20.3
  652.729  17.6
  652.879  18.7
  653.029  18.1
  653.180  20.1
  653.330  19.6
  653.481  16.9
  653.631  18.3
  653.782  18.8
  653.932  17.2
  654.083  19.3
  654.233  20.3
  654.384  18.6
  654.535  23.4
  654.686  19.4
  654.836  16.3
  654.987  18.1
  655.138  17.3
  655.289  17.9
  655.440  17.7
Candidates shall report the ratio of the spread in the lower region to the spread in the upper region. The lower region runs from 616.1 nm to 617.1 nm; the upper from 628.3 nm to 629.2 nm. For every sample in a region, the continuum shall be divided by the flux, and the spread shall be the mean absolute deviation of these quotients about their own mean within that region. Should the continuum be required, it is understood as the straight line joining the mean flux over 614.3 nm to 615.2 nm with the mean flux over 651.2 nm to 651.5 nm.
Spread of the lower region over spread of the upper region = 0.75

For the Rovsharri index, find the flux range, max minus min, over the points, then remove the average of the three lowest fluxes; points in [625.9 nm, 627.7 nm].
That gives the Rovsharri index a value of -7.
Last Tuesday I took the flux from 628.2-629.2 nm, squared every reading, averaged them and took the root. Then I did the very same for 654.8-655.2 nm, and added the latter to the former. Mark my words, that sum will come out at 36.1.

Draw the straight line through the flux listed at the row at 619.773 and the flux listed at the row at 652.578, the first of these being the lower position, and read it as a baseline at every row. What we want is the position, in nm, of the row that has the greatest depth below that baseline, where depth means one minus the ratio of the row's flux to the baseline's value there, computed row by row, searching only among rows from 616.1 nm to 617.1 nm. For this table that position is 616.926 nm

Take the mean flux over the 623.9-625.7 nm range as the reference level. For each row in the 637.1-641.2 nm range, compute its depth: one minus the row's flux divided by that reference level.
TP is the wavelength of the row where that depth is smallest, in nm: 637.430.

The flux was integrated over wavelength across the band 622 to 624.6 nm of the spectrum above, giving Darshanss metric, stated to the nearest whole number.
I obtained 43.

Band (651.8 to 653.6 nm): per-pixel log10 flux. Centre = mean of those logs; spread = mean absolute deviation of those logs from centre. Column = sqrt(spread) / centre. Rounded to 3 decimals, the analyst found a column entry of 0.142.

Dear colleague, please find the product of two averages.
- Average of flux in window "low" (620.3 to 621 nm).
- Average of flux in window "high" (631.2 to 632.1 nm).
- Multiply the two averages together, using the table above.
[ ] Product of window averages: 313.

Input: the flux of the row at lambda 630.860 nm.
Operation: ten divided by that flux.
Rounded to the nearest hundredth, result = 0.56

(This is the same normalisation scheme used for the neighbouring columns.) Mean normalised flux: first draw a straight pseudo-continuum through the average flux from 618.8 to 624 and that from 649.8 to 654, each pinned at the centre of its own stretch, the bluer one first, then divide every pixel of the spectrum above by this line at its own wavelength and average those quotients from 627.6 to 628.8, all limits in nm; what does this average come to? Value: 1.07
